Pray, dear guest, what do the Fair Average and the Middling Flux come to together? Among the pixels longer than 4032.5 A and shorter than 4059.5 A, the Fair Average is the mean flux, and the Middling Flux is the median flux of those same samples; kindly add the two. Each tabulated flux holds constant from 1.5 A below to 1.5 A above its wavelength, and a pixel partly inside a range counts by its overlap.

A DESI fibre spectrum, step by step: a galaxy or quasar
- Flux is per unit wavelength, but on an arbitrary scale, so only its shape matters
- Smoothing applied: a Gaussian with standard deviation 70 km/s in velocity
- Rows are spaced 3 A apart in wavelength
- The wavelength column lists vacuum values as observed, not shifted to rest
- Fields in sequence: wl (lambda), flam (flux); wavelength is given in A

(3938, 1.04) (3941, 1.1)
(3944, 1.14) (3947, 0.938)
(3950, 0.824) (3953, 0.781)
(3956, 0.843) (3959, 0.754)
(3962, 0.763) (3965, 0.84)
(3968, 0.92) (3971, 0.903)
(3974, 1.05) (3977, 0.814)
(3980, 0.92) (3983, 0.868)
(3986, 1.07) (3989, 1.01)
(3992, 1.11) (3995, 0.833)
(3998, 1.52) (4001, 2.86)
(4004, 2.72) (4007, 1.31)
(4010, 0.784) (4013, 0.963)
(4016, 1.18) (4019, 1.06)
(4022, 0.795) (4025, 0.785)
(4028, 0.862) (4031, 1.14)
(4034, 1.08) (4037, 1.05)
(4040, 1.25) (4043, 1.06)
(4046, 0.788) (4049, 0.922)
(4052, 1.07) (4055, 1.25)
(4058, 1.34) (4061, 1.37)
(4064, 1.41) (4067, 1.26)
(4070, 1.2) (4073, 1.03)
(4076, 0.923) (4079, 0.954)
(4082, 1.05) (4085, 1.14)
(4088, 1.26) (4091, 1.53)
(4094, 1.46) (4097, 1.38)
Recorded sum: 2.2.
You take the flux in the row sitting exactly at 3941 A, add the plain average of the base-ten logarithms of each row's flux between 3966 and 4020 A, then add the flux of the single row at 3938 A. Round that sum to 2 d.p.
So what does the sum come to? 2.19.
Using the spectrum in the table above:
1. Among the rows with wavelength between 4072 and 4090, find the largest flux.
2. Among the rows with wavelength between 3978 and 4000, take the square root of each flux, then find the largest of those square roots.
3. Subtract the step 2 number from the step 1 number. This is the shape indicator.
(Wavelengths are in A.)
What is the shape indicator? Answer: 0.0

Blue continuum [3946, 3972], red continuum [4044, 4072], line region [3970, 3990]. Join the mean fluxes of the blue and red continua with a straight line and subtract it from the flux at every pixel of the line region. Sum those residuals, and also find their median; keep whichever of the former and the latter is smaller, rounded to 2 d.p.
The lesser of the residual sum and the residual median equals 0.02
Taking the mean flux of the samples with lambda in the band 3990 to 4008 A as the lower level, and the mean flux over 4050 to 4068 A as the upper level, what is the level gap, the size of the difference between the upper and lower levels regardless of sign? 0.4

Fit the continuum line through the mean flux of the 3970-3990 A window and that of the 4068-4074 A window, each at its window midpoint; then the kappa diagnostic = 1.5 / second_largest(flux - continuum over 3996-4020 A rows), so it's 1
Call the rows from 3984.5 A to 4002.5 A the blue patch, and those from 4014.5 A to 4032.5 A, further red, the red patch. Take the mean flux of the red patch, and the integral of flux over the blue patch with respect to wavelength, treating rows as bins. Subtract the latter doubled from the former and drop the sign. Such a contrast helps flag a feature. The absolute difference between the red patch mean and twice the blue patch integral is 49.4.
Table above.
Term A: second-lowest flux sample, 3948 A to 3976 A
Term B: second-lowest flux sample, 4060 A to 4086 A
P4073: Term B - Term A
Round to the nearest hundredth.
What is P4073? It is 0.19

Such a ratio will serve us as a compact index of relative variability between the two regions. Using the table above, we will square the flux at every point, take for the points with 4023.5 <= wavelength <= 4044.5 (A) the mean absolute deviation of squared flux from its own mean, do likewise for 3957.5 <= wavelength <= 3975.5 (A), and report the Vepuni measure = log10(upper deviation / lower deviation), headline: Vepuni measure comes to 0.19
